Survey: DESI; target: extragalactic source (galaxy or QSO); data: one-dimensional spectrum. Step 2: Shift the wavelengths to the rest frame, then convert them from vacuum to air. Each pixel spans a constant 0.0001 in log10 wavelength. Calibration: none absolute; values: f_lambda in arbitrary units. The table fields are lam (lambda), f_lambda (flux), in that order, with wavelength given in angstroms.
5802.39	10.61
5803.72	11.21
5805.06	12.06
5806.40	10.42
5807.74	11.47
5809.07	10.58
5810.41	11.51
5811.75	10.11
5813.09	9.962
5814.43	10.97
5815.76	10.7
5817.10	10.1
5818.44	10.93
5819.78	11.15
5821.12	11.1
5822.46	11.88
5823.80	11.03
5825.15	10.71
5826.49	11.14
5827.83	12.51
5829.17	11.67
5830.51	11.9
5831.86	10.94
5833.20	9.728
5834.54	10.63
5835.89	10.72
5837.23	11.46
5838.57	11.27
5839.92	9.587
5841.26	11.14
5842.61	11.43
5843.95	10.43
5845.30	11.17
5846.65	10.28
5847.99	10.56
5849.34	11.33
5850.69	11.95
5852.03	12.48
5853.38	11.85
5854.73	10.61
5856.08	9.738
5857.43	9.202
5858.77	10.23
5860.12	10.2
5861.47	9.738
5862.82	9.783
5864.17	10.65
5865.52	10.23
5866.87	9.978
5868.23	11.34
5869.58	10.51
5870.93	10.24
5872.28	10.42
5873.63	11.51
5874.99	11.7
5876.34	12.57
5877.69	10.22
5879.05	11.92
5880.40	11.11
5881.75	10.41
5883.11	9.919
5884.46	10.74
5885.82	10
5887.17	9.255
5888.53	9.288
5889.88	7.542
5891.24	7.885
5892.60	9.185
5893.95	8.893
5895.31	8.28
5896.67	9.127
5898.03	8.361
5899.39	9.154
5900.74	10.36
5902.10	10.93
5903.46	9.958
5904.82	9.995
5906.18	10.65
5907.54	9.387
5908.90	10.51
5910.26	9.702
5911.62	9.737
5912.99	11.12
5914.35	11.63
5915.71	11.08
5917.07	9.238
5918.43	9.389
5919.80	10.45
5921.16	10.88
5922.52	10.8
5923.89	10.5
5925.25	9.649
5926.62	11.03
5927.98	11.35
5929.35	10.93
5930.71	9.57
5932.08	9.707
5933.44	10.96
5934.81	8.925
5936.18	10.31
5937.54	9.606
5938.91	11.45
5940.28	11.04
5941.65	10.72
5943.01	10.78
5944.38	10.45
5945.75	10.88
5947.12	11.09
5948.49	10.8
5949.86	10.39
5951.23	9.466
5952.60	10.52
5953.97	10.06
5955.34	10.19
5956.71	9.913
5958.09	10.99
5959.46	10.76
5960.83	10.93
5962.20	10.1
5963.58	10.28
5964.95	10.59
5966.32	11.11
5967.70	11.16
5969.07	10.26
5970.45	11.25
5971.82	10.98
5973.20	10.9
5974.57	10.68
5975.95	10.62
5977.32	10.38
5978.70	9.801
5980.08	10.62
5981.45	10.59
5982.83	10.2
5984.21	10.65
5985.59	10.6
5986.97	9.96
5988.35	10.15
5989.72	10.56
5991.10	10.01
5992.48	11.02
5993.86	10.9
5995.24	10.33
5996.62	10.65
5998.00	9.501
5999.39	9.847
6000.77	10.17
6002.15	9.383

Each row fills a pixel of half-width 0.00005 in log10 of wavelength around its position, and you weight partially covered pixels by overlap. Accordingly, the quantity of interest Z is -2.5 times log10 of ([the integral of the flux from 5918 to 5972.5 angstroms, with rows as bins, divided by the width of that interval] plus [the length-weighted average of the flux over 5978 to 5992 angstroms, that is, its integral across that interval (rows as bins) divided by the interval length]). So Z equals -3.30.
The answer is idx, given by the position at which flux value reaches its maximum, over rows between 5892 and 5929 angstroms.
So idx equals 5914.35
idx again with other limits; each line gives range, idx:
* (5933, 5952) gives 5938.91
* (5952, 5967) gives 5966.32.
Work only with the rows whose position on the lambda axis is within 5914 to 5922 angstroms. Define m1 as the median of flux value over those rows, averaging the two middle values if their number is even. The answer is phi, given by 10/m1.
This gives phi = 0.938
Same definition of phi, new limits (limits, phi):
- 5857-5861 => 0.980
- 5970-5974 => 0.911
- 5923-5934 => 0.933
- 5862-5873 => 0.968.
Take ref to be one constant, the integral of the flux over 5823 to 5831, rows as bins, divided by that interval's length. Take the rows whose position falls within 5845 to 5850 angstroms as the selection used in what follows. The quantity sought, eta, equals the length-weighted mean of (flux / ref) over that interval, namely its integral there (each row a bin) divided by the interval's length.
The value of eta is 0.941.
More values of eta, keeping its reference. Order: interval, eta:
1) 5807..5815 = 0.936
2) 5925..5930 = 0.942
